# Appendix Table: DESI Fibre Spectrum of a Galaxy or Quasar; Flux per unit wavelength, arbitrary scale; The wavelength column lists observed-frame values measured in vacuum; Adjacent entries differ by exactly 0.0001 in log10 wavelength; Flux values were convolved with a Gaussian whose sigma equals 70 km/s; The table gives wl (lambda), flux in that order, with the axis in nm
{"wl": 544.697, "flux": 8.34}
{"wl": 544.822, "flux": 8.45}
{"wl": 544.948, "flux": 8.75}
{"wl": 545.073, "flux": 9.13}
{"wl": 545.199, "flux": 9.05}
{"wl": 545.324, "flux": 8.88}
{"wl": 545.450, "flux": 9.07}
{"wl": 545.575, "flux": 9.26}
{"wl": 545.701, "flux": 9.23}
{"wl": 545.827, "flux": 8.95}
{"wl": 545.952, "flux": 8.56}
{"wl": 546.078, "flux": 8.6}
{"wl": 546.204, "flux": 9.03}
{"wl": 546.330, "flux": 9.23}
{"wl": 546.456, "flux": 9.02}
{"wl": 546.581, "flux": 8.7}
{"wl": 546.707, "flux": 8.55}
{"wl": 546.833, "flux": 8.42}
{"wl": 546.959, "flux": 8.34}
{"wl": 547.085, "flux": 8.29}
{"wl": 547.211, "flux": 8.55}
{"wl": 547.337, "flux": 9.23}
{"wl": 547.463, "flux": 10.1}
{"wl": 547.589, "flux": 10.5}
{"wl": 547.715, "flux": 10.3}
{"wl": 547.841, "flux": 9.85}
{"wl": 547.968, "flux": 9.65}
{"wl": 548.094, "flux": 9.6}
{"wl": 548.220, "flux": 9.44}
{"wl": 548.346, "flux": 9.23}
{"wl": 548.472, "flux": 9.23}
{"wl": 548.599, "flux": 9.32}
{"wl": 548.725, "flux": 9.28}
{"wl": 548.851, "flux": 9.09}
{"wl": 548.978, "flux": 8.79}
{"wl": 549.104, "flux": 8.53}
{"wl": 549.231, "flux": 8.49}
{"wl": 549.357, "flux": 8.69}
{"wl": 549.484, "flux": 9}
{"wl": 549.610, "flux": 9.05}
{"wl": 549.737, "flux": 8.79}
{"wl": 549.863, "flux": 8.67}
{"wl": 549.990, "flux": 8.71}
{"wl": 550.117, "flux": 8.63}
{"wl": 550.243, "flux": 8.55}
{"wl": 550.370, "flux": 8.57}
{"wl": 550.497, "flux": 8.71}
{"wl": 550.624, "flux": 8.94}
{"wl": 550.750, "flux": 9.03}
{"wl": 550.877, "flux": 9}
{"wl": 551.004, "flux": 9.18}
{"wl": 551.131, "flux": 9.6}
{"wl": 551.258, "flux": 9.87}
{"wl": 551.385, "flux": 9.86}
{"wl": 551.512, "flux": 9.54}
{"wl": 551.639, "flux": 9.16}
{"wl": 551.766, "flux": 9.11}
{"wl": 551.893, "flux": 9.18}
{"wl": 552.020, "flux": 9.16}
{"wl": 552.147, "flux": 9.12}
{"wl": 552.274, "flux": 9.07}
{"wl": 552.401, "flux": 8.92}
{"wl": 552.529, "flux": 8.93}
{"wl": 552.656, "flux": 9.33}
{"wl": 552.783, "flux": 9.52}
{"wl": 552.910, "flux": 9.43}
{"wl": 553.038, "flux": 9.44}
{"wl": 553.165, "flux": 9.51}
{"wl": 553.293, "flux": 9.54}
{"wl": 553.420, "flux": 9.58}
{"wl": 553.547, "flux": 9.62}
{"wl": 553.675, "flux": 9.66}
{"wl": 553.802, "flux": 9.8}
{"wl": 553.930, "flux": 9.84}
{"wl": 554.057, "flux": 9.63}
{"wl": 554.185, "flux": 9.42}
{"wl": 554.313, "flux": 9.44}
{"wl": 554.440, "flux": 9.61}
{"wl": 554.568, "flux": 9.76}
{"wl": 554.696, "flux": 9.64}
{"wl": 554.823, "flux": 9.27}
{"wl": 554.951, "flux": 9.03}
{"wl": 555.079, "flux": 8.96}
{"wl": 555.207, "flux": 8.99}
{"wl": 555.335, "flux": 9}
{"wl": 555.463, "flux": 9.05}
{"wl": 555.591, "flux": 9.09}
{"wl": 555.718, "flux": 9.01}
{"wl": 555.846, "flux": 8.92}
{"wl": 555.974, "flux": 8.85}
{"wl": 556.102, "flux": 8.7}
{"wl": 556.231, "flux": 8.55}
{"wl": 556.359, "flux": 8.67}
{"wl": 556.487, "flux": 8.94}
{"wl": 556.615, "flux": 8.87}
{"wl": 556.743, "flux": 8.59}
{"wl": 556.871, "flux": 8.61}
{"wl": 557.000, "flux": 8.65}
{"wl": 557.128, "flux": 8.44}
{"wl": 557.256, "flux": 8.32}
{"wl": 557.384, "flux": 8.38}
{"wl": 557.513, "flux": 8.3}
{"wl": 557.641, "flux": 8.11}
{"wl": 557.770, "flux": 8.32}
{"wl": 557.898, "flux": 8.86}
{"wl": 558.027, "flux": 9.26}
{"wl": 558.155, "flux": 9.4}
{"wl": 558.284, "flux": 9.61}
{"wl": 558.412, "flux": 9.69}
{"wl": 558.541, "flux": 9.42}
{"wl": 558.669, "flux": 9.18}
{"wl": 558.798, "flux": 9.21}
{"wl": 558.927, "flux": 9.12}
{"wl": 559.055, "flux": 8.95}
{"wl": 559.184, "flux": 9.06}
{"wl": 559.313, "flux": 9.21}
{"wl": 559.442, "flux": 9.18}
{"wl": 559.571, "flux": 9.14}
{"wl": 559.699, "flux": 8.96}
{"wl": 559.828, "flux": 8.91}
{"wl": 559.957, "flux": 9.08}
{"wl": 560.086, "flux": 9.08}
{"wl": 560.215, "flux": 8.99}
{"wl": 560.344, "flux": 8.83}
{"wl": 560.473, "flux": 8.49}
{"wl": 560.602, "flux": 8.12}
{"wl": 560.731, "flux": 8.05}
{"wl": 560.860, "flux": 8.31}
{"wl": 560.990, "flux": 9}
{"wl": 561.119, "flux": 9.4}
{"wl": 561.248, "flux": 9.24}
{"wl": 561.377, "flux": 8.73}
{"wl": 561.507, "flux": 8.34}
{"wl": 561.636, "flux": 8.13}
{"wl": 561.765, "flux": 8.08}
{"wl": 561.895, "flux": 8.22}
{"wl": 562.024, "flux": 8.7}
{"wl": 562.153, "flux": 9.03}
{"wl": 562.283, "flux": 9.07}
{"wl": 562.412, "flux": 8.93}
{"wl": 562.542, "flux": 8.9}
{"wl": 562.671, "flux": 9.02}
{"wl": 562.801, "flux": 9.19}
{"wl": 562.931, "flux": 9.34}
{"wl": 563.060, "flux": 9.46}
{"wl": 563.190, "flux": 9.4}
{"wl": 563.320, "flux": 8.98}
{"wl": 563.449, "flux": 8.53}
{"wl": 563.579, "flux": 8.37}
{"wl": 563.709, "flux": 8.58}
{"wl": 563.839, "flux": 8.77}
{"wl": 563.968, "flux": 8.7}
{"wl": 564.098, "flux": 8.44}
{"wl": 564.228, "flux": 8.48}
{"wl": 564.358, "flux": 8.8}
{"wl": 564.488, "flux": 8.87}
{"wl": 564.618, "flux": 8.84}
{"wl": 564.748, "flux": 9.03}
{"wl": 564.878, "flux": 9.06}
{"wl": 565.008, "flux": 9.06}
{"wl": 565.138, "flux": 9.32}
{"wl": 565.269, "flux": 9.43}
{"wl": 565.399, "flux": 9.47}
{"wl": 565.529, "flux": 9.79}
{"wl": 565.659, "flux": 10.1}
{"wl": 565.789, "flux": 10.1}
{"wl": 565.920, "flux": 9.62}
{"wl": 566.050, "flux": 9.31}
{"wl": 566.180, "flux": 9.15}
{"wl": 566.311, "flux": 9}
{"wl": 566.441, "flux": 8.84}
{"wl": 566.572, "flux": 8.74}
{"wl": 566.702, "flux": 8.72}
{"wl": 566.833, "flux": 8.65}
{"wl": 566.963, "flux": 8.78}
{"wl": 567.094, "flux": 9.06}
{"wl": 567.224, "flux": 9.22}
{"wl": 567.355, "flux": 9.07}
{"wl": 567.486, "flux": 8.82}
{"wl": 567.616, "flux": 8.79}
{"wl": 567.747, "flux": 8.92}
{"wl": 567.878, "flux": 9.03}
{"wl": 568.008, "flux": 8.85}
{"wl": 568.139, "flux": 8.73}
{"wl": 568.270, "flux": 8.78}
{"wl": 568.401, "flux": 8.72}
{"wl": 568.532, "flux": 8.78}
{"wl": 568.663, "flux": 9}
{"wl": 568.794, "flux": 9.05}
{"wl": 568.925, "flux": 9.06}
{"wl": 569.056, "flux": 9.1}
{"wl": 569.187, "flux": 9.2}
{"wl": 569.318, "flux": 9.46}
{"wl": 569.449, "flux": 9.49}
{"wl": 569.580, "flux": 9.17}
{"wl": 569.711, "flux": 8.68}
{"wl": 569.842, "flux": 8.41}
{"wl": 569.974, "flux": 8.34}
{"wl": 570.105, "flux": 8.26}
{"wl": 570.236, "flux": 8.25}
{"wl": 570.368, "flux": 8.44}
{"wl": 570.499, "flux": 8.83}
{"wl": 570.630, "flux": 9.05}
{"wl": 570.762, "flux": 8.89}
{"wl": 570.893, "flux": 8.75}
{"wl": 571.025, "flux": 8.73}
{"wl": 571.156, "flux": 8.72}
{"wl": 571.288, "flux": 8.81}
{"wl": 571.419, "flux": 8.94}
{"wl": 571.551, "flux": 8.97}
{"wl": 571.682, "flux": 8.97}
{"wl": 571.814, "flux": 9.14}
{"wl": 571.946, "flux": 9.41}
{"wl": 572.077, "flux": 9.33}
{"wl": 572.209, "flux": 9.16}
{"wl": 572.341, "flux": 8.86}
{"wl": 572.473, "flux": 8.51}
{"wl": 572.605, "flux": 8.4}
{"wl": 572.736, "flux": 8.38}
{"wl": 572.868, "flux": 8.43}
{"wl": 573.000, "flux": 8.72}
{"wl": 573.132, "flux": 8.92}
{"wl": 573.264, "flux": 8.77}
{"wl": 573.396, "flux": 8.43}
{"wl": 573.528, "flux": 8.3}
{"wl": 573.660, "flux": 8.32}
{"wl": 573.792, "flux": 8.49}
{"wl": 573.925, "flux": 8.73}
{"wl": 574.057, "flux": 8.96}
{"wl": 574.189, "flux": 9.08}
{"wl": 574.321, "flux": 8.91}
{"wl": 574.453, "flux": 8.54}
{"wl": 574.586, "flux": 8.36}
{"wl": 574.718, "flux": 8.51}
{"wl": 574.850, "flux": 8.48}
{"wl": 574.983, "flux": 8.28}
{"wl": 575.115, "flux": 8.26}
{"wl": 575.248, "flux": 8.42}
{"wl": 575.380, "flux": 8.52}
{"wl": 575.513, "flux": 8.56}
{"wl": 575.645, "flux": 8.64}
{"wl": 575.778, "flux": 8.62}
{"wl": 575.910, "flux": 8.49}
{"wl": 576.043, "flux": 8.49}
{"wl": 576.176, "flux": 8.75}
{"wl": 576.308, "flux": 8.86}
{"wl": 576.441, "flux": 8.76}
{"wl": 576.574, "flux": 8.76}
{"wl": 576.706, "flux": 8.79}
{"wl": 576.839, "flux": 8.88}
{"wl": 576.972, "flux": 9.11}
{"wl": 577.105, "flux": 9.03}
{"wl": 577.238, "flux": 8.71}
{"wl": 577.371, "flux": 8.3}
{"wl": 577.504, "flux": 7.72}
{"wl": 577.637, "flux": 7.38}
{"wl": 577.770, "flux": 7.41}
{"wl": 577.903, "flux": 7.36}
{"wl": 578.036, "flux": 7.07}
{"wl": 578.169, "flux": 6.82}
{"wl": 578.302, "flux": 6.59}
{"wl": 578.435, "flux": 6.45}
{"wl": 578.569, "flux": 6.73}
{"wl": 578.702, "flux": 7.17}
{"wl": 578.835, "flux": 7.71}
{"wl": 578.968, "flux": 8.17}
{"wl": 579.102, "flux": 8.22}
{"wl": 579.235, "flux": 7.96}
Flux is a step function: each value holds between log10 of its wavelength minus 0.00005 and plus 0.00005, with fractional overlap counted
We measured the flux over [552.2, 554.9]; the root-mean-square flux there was 9.5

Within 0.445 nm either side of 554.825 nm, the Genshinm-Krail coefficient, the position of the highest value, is 554.568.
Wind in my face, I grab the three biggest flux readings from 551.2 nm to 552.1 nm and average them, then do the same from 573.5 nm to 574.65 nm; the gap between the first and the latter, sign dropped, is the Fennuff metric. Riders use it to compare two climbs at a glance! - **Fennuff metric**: 0.77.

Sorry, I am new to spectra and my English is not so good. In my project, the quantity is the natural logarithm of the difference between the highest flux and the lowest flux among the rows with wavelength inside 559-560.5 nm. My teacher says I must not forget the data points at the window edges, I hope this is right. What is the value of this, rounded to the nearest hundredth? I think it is -0.33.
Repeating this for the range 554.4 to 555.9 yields -0.17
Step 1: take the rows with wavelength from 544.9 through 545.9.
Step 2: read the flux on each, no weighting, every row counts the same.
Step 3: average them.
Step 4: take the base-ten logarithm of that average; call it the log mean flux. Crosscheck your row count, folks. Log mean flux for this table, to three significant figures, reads 0.956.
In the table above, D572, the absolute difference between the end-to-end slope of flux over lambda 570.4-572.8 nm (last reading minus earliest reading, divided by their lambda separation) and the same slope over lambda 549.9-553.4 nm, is 0.45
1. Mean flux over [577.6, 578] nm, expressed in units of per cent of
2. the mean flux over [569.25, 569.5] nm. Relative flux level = 78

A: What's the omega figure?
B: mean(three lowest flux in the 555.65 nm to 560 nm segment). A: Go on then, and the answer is 8.2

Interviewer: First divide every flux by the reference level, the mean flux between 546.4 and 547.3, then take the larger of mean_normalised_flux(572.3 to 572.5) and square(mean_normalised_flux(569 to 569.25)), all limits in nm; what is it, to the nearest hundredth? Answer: 1.14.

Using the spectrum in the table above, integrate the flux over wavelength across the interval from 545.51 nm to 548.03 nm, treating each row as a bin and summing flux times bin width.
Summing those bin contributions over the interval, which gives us 23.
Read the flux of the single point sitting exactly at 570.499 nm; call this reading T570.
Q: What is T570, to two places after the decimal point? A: 8.83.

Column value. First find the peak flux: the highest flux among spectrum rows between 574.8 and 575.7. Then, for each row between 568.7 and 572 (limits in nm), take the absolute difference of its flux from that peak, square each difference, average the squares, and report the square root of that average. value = 0.42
